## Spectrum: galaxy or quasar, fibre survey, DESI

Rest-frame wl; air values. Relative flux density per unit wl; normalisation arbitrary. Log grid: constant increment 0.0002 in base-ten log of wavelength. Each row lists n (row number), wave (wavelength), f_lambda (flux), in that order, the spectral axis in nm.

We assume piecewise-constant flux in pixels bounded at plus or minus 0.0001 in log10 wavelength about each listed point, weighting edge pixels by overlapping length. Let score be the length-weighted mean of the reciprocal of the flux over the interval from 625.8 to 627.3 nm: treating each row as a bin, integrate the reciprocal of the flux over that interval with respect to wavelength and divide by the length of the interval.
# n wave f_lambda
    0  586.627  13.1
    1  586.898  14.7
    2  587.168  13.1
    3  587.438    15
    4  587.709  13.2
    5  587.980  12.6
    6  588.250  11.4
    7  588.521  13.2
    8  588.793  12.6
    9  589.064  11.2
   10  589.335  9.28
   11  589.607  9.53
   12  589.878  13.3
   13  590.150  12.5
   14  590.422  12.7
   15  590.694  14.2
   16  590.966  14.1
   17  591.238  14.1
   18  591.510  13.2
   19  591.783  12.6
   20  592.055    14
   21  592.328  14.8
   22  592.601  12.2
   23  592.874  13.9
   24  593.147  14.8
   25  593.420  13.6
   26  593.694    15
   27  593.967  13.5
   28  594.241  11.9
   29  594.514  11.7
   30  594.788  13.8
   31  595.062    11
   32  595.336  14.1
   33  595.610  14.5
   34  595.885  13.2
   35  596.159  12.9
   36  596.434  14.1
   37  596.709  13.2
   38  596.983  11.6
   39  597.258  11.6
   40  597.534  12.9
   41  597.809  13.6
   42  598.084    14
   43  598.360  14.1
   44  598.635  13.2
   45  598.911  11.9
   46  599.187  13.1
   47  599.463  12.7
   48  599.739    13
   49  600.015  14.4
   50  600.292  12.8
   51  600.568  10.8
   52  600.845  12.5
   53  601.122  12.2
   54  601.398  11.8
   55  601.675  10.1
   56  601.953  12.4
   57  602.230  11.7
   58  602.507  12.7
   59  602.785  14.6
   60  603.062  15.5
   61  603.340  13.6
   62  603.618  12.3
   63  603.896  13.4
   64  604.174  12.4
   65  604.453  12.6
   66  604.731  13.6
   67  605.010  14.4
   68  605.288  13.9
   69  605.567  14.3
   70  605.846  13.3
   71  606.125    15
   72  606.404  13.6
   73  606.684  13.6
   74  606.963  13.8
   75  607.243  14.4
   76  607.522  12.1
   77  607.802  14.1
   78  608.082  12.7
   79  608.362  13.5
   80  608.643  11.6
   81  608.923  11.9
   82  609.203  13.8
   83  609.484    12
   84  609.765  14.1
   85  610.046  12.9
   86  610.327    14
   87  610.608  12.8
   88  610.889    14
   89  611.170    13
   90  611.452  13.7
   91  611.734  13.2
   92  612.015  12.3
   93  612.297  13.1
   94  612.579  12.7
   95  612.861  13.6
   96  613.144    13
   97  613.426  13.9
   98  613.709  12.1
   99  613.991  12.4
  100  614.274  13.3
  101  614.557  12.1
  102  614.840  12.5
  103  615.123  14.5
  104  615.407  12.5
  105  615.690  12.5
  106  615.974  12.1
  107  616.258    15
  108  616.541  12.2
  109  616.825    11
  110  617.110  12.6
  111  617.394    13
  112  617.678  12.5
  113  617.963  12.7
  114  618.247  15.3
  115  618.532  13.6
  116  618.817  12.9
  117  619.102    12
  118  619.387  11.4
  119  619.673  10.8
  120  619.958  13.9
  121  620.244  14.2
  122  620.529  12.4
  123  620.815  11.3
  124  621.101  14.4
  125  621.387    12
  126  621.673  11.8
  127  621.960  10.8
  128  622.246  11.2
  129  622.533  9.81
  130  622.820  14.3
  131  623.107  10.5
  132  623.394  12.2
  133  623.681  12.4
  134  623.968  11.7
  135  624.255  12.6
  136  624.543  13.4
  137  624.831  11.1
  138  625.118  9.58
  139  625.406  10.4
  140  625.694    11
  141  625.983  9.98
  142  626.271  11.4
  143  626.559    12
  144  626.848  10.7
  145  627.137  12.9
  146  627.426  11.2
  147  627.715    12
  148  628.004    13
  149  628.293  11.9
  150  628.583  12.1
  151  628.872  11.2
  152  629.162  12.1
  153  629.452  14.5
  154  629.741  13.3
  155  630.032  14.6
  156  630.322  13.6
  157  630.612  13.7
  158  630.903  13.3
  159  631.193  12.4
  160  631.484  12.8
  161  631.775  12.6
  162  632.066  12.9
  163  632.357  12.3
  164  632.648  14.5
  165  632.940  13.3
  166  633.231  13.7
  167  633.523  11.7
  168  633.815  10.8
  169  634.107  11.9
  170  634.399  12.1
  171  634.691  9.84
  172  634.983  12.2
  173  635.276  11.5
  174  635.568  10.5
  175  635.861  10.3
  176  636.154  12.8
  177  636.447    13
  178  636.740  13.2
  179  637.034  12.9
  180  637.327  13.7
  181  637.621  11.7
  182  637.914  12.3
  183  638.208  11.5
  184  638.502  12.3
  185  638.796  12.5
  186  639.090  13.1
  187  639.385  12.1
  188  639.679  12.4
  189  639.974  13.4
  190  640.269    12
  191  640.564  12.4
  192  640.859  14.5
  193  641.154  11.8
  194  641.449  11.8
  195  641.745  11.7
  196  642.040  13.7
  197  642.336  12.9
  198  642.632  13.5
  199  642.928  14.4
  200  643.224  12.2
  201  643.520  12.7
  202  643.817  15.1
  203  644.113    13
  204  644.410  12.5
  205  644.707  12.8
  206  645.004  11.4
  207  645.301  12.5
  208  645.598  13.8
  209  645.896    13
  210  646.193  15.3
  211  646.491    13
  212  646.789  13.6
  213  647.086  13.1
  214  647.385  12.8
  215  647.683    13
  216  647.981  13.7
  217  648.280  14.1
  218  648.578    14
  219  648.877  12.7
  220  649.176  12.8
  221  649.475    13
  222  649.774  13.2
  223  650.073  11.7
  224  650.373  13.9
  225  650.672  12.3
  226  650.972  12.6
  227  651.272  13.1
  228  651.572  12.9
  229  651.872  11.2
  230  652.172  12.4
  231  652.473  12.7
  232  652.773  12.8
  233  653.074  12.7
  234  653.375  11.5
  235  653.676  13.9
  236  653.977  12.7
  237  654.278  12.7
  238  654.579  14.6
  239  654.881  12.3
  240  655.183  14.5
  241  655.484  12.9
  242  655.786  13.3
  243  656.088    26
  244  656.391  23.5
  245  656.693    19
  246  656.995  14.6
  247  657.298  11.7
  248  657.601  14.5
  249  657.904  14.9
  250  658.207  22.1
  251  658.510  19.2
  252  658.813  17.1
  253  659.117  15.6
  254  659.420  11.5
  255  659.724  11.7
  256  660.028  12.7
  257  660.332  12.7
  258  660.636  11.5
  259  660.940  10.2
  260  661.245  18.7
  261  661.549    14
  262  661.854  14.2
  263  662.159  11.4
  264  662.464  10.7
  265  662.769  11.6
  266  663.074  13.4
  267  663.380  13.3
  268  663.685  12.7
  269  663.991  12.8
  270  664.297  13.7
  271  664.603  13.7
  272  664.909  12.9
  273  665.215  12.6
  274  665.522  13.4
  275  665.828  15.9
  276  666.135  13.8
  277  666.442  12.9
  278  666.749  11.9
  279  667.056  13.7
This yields 0.088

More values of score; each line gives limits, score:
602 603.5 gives 0.075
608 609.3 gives 0.079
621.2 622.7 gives 0.089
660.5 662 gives 0.076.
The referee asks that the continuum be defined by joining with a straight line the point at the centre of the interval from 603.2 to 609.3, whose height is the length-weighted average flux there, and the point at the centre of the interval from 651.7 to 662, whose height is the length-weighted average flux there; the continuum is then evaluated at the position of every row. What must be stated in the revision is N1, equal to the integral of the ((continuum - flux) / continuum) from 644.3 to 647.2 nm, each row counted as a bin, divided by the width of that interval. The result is 0.08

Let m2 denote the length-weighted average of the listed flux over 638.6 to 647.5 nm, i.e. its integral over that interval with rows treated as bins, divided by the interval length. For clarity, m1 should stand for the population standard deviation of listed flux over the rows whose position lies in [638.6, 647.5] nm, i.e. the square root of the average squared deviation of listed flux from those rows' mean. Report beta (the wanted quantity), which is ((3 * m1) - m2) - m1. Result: -11.1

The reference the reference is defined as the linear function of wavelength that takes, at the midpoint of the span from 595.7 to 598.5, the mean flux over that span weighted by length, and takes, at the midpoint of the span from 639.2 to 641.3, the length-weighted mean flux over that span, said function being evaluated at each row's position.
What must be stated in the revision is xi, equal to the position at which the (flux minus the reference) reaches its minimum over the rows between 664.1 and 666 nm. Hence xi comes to 665.215 nm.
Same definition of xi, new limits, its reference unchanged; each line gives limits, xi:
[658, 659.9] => 659.420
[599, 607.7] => 601.675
